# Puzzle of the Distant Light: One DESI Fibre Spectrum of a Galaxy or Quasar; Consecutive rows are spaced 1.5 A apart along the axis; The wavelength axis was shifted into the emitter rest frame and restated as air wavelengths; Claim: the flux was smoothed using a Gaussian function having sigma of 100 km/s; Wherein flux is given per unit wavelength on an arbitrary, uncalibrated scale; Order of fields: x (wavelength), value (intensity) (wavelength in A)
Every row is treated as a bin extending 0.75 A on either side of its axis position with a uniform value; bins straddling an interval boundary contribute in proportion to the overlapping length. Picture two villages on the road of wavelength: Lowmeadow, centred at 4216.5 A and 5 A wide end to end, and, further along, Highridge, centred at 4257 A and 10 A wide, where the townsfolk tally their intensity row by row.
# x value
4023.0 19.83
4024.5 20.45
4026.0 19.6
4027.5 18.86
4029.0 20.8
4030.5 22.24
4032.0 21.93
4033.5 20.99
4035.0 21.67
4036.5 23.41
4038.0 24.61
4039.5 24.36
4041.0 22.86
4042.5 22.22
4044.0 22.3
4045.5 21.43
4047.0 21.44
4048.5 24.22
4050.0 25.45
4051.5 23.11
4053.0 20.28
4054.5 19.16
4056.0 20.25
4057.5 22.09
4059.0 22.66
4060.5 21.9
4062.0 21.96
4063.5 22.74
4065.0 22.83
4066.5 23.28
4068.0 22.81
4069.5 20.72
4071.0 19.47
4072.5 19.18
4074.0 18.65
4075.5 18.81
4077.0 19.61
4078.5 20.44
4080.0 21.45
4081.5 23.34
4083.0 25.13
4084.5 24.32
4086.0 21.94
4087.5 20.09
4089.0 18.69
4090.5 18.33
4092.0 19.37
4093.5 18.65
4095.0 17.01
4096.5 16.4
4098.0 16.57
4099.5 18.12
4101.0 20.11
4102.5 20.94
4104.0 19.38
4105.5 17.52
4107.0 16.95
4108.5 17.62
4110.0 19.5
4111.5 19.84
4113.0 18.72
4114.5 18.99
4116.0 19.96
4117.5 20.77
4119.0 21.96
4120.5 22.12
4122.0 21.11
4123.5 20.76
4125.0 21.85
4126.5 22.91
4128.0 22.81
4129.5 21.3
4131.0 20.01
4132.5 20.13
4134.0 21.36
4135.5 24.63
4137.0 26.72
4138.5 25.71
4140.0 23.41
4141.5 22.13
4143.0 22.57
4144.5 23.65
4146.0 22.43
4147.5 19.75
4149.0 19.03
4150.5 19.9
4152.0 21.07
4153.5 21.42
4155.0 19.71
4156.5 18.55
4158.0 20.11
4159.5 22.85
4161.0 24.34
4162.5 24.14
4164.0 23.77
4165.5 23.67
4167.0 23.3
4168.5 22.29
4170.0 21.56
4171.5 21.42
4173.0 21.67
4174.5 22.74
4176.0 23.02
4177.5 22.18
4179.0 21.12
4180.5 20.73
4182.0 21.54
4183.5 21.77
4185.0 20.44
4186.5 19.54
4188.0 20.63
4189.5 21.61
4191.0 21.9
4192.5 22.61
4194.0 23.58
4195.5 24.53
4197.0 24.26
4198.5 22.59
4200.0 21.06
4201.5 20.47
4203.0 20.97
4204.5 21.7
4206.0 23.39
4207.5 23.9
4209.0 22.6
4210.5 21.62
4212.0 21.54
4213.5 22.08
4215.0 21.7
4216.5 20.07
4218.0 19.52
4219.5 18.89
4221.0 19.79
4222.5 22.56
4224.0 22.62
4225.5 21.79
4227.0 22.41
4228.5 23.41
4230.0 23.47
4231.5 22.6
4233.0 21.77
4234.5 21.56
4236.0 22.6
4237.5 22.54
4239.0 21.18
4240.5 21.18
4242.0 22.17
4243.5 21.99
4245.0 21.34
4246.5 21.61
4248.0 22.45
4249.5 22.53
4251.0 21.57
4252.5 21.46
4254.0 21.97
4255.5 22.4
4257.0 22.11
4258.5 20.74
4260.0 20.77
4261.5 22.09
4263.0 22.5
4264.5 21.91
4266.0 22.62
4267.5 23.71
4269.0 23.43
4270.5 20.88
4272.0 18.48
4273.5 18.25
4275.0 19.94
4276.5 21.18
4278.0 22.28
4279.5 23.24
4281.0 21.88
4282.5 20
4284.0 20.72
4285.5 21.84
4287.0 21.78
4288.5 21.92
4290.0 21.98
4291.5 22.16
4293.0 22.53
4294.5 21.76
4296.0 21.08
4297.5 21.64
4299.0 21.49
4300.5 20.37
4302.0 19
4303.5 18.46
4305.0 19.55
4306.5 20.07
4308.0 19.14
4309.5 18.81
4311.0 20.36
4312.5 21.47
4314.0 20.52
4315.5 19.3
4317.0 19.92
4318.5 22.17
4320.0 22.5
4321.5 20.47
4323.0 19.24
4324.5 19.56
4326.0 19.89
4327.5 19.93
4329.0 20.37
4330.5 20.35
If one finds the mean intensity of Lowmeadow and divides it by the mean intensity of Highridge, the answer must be 0.94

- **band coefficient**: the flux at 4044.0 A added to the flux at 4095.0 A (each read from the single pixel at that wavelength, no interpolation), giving 39.3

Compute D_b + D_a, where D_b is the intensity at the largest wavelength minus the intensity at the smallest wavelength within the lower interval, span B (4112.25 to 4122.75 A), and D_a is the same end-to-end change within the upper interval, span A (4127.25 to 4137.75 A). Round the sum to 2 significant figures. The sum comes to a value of 6.3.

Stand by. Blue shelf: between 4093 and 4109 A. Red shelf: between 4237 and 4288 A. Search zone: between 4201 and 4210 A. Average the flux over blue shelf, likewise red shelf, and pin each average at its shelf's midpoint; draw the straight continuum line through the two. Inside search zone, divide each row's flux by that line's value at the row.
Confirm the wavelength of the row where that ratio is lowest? 4201.5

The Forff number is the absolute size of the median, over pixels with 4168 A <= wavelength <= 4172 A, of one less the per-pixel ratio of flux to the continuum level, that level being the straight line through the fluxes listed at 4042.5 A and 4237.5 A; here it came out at 0.039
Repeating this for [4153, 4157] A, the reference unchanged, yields 0.120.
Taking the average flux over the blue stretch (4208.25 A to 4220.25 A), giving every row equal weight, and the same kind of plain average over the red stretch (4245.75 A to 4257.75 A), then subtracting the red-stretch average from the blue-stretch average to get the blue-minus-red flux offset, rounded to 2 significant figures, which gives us -1.0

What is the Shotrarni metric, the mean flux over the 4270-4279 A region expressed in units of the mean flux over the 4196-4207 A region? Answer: 0.91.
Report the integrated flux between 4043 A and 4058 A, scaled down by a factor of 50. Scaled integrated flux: 6.6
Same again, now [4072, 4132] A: 24.0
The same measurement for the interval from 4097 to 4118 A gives 7.9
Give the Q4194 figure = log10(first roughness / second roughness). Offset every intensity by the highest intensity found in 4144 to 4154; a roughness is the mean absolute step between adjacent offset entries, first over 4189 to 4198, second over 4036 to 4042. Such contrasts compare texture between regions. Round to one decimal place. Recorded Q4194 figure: -0.2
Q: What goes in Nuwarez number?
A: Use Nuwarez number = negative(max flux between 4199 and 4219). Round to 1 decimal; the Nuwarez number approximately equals -23.9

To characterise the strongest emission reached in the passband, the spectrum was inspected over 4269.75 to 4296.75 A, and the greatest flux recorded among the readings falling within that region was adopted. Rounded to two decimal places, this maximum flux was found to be 23.24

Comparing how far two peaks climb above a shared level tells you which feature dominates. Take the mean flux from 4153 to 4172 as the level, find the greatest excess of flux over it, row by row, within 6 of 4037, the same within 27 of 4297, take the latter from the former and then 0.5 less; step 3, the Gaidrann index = 1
